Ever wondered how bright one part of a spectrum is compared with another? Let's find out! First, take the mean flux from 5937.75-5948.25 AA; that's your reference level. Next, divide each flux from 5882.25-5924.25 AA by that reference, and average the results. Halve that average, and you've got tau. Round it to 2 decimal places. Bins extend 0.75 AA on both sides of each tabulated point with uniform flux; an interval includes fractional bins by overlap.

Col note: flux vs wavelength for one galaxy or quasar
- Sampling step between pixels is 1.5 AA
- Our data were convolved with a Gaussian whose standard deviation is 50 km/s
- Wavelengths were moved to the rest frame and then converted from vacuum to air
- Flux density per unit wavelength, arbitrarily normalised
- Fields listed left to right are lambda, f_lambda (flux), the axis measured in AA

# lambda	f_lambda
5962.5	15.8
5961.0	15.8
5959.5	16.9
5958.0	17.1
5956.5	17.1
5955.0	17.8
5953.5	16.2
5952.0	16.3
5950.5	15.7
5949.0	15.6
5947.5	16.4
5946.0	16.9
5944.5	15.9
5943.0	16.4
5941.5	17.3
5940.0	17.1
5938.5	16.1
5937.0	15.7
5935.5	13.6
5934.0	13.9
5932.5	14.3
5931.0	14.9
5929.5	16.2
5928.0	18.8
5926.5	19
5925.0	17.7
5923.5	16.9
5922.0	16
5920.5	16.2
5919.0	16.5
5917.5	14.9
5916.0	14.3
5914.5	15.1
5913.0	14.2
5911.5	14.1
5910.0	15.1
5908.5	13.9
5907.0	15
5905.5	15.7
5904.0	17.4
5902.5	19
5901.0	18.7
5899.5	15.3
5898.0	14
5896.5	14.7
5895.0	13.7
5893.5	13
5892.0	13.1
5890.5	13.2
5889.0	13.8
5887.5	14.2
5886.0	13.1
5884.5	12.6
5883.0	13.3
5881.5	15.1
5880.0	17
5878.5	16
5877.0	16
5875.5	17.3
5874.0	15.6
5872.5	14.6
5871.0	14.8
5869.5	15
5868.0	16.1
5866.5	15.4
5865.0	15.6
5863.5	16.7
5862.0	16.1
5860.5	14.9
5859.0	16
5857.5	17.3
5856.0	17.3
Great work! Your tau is 0.45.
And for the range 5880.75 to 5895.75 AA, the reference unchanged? 0.41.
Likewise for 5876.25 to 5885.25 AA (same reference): 0.45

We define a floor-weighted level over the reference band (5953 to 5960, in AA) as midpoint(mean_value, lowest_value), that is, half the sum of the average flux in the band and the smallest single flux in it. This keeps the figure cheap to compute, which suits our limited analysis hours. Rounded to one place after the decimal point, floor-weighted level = 16.6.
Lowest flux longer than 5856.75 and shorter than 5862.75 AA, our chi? 14.9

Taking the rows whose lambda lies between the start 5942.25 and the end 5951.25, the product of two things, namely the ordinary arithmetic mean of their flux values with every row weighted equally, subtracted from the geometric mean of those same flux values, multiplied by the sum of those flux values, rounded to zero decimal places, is -1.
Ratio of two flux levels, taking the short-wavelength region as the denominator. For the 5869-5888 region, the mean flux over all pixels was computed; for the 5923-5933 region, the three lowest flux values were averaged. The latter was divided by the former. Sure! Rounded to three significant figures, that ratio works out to 1.01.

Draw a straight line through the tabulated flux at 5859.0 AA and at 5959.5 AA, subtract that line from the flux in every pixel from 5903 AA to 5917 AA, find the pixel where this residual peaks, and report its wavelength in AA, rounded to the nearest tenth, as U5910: 5904.0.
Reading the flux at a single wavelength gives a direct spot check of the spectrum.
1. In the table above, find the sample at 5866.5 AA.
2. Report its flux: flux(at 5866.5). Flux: 15.4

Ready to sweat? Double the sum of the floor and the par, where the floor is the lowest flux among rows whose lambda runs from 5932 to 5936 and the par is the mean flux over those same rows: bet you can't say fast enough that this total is 55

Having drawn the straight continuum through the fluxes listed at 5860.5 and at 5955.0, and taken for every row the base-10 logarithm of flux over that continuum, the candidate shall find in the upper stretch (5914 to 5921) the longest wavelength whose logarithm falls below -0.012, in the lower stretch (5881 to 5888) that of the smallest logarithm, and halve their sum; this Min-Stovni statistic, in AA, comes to 5902.5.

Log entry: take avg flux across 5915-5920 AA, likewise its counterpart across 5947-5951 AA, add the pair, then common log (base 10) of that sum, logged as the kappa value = 1.49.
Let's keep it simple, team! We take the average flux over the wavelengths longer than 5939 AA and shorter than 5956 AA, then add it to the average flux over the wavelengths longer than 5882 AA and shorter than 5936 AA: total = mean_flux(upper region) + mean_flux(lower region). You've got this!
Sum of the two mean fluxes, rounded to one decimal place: 31.7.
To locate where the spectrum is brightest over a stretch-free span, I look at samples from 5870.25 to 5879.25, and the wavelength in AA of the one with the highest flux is 5875.5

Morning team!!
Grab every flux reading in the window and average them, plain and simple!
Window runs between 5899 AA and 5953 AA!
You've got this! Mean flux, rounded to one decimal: 16.0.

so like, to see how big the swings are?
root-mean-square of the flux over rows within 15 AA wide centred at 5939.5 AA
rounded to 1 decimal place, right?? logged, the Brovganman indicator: 15.8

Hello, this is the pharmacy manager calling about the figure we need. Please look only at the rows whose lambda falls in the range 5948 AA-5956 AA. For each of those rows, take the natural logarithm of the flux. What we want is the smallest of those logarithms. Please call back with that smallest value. 2.75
